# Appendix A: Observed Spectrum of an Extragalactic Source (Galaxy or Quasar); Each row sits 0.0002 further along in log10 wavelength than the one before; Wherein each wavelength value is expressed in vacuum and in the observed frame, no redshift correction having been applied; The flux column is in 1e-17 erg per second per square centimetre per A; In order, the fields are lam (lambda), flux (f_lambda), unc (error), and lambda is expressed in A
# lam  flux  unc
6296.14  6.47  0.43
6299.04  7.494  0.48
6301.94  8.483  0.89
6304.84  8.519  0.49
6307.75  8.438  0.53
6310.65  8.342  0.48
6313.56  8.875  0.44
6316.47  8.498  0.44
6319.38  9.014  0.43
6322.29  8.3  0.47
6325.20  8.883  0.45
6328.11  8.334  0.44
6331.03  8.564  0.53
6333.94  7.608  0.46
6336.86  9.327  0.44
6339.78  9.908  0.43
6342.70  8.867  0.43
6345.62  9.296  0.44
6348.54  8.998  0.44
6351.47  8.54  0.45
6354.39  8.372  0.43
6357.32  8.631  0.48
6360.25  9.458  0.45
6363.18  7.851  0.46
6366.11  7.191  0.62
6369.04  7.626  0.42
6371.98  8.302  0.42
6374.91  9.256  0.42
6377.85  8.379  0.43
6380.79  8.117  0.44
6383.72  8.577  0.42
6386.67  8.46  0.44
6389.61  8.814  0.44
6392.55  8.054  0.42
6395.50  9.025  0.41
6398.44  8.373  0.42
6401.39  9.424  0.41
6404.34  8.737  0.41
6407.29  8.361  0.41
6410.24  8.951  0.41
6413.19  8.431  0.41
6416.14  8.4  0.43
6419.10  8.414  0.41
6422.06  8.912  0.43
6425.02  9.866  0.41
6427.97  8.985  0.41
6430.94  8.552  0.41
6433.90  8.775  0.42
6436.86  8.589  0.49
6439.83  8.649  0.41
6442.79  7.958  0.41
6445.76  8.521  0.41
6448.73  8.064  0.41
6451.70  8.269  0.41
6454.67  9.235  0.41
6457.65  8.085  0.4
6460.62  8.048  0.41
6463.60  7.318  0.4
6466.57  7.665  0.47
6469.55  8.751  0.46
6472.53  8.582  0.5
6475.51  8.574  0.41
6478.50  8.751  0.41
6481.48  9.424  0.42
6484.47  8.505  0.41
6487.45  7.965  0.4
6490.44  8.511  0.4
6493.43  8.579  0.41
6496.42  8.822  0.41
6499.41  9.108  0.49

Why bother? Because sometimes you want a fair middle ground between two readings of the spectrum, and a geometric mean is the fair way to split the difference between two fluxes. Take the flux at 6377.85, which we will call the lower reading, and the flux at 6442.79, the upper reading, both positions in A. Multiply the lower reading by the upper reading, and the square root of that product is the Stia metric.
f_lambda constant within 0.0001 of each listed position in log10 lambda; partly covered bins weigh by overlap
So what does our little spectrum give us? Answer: 8.2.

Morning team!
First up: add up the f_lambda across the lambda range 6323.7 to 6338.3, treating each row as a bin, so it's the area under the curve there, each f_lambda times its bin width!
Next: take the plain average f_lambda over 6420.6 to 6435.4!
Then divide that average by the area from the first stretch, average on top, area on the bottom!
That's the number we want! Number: 0.072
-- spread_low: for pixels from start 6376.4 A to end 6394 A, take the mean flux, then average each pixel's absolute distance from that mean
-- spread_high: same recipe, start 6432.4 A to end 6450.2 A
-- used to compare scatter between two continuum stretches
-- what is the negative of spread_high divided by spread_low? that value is -1.28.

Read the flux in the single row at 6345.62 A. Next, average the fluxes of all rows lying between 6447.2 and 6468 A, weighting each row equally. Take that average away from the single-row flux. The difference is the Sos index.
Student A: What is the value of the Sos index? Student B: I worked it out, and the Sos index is 1.2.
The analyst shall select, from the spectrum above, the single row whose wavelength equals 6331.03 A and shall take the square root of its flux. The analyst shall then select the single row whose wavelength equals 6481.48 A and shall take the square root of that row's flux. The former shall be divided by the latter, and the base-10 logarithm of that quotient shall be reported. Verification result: -0.021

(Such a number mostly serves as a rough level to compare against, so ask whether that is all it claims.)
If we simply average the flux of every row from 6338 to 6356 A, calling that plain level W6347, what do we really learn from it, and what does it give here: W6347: 9.00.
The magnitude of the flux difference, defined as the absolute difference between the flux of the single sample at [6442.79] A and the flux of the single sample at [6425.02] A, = 1.9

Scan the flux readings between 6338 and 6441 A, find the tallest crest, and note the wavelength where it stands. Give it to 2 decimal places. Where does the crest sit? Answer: 6339.78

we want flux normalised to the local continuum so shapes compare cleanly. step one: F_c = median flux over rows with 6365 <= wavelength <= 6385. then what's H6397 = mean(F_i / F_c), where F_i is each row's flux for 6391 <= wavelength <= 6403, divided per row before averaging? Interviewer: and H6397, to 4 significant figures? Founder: 1.050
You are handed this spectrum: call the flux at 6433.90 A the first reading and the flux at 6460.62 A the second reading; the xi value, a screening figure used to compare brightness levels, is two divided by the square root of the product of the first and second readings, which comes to 0.238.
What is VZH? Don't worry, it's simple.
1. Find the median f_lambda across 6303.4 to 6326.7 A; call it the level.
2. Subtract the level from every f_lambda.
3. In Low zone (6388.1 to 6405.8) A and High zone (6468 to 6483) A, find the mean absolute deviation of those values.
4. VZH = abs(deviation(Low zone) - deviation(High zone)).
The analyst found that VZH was 0.11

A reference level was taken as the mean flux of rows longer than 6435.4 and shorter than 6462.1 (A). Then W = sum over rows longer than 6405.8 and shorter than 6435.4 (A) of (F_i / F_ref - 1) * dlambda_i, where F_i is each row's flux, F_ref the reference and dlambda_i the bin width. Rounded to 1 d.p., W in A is 1.4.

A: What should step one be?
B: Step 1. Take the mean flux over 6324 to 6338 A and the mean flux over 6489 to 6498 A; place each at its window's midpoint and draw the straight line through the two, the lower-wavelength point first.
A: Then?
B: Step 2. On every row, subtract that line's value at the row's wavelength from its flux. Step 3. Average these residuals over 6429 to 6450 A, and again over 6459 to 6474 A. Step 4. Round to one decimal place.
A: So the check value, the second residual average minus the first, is -0.4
